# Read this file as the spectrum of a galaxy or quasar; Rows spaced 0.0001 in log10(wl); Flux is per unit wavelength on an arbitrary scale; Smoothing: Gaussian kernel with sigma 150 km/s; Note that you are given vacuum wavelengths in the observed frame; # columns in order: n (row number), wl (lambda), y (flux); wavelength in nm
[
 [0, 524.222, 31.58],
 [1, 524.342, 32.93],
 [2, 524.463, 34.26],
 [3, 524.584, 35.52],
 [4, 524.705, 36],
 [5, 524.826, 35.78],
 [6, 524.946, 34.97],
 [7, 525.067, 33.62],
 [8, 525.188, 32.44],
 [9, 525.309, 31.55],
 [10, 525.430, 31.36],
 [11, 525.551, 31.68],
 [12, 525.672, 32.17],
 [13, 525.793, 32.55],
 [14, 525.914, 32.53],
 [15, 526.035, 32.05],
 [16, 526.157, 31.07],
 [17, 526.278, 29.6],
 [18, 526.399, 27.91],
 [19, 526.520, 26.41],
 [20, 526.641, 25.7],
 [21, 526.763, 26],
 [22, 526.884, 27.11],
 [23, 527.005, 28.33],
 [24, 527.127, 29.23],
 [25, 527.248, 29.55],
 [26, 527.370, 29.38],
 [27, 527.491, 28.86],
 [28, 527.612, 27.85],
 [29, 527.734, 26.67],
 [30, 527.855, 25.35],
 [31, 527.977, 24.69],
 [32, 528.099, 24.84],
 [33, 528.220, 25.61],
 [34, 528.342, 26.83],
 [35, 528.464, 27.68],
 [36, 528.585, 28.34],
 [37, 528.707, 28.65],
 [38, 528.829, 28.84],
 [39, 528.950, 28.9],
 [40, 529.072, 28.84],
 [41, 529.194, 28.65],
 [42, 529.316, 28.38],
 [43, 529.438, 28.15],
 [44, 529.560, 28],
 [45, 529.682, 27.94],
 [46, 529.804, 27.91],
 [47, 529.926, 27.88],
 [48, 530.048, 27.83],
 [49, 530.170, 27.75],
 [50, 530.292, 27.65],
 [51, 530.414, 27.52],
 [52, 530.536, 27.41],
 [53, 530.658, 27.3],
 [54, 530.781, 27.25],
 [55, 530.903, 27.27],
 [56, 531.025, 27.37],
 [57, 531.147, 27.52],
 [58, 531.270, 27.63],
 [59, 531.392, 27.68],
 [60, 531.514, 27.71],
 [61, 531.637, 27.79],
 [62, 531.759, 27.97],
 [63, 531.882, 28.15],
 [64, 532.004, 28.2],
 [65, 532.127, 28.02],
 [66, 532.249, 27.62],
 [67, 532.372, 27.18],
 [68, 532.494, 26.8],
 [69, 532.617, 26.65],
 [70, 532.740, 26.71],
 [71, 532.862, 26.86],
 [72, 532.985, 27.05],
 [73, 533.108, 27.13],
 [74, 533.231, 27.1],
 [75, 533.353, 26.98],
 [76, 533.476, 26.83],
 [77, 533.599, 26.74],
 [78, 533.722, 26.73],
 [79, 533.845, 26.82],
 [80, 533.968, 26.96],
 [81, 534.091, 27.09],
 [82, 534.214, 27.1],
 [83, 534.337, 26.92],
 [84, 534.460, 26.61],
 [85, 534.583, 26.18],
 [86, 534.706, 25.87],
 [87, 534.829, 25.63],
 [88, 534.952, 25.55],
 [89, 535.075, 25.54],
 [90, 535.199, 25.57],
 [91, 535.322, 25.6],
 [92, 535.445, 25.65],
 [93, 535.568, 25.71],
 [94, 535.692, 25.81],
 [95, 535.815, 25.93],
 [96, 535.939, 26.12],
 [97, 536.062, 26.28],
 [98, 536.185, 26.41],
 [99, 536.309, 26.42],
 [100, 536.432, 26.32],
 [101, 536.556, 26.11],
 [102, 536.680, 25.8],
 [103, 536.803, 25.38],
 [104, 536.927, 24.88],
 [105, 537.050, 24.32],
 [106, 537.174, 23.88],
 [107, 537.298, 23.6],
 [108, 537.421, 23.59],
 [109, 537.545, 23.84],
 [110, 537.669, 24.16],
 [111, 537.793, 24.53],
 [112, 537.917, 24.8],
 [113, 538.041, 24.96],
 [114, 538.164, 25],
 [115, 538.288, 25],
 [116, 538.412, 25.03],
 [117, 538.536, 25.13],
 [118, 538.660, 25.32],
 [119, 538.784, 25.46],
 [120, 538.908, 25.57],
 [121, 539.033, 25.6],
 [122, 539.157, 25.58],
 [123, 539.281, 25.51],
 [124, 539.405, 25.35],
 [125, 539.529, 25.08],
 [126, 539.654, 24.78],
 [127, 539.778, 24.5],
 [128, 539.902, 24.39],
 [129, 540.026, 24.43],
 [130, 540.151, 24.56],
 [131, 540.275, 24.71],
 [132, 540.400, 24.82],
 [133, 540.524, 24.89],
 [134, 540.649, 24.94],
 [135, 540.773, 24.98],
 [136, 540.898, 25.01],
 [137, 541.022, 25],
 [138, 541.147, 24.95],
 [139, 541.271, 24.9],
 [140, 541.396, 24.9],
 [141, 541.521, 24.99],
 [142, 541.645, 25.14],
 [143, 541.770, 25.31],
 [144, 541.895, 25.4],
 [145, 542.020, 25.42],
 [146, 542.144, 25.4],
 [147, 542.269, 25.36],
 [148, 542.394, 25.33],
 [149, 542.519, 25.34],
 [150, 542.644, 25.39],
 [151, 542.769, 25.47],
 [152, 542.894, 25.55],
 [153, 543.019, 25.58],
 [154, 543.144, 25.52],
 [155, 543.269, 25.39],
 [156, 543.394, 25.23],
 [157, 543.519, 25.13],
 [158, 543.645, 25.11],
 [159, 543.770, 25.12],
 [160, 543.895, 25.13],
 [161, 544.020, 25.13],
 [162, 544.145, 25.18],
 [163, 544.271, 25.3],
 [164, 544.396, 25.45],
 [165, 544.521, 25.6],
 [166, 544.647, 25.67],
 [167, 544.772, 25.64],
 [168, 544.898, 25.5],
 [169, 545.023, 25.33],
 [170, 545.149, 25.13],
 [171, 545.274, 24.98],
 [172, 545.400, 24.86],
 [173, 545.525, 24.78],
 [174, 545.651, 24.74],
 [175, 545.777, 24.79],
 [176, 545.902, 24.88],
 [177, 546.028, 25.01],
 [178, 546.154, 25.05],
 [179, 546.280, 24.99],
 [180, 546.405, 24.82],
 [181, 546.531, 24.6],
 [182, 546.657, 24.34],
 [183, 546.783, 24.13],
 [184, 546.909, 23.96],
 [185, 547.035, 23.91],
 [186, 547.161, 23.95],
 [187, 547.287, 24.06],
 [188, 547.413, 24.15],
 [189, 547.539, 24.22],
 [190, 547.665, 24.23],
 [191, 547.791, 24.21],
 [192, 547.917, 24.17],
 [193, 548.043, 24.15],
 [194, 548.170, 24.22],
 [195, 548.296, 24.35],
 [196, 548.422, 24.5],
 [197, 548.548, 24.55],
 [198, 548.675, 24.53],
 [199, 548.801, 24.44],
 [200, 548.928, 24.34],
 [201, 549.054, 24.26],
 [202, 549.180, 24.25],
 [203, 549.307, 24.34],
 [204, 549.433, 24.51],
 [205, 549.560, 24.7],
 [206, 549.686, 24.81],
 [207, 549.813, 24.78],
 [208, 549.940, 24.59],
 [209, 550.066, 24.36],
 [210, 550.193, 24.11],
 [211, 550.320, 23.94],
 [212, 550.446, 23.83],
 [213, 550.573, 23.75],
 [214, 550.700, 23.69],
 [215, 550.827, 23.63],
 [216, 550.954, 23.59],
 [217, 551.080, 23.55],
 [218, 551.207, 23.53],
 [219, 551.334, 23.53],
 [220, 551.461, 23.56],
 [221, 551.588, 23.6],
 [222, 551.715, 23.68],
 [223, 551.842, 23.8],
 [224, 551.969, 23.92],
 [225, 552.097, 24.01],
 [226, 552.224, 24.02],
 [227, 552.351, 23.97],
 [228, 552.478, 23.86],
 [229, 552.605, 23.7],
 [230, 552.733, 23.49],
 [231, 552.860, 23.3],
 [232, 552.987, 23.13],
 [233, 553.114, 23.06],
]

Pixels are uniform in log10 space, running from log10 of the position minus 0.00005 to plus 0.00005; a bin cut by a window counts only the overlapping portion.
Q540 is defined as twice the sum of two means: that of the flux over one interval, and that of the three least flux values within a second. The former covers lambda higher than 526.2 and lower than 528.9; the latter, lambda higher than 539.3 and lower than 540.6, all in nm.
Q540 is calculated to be 104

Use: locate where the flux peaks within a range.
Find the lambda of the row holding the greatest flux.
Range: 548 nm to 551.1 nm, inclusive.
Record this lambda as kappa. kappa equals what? 549.686 nm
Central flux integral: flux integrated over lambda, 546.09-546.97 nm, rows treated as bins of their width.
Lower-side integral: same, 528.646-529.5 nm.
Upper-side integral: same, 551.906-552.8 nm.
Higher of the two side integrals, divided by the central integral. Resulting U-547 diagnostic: 1.13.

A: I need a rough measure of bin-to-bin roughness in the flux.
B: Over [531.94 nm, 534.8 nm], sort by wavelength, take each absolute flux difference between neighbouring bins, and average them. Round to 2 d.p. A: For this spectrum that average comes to 0.18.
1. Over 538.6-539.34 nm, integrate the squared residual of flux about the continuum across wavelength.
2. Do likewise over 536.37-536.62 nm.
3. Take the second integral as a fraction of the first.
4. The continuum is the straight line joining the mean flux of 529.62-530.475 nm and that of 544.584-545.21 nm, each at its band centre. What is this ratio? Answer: 0.14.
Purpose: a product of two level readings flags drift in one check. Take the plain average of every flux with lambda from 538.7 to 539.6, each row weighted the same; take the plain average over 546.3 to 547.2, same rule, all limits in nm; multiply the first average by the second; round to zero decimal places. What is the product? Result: 617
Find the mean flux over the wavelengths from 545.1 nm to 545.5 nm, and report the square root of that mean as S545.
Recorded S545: 5.00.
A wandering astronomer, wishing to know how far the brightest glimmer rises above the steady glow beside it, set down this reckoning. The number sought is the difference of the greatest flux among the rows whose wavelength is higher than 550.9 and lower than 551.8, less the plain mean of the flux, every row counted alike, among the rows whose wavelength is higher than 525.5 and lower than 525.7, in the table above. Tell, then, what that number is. -8.2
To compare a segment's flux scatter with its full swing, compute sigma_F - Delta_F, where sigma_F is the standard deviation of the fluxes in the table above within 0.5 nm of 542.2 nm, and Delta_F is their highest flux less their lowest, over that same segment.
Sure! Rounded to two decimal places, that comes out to -0.07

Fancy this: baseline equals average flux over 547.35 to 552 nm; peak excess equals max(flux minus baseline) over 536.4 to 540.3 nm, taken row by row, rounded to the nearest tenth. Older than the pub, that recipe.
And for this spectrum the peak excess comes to 2.2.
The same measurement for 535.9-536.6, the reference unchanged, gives 2.3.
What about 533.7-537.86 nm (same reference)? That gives 3.0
